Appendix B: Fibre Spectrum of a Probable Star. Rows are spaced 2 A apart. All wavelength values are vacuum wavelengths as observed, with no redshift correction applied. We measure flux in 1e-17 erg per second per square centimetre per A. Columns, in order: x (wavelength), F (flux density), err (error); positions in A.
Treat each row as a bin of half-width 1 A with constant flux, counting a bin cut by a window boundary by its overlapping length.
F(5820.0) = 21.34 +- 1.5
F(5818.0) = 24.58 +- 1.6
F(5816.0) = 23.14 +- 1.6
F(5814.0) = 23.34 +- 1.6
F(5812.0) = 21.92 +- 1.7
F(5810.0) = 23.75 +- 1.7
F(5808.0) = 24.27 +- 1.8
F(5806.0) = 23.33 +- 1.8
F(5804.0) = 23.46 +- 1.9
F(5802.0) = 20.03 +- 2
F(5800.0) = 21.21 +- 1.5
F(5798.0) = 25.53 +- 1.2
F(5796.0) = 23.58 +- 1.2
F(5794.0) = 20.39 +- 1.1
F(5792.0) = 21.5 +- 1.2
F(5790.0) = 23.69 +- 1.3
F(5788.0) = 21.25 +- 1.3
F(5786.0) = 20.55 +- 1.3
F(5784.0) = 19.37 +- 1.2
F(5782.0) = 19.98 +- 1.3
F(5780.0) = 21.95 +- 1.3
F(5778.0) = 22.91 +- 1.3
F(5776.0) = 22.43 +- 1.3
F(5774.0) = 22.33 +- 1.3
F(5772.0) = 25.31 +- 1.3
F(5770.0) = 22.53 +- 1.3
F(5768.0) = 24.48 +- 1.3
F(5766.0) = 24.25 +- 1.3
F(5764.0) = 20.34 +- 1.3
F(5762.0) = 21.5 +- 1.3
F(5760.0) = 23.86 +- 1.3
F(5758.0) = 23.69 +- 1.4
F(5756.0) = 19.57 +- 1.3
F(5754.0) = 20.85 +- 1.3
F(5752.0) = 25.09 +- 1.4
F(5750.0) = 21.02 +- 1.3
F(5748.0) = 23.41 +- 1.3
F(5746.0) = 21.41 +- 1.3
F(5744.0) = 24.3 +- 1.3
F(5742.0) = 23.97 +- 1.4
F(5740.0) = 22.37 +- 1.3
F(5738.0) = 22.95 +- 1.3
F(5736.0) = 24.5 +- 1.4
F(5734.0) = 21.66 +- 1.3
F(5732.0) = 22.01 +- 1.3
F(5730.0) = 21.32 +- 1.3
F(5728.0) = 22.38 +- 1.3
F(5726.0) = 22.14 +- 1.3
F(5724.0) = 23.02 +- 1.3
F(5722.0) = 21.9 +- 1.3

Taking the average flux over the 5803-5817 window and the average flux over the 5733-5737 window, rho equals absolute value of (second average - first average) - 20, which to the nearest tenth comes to -19.8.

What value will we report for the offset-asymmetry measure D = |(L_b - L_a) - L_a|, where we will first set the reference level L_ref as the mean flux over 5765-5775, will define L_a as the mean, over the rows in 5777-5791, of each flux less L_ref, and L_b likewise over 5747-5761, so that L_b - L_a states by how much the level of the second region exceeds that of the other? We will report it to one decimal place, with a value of 3.5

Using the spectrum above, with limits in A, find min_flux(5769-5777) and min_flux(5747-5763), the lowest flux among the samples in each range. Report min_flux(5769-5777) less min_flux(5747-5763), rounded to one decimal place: 2.8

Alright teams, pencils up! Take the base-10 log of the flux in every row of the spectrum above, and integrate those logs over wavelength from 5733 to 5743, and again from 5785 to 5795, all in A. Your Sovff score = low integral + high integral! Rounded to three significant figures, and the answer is 26.9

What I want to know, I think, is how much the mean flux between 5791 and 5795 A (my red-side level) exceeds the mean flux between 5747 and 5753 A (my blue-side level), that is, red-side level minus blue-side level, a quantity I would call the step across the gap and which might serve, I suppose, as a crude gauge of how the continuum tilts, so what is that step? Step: -2.2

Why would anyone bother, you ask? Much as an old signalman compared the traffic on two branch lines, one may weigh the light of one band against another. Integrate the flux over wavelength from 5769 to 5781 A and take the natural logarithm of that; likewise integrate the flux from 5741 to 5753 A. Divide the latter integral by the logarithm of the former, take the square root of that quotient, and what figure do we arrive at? 7.04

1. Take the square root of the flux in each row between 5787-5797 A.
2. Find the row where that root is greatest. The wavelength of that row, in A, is 5790.0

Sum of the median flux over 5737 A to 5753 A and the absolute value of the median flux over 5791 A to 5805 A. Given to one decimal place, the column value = 44.7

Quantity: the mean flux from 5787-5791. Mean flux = 22.5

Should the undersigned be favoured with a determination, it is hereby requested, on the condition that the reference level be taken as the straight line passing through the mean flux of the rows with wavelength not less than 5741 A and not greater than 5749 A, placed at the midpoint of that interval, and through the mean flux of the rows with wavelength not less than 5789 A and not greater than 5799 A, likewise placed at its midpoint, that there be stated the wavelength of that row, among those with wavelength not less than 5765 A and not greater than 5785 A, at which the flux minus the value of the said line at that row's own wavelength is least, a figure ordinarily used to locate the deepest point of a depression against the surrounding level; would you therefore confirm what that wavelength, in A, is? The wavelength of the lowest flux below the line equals 5784.0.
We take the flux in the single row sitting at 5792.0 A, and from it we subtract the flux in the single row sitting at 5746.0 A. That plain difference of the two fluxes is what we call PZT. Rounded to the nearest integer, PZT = 0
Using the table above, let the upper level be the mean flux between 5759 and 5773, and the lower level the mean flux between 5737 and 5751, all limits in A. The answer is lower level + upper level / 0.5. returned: 69.1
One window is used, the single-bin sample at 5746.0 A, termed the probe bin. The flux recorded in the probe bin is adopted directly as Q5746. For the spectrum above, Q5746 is 21.41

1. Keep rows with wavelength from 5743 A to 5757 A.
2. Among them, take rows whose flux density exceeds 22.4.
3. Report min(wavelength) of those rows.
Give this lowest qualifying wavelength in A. 5744.0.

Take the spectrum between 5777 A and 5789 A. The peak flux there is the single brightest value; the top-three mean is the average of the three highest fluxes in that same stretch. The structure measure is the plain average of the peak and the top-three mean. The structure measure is 22.5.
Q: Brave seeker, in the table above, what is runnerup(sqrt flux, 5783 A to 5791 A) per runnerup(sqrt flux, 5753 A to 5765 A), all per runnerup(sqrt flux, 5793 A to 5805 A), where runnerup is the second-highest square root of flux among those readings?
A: 0.195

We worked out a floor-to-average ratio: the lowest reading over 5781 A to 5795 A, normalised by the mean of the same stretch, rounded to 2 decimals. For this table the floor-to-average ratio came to 0.92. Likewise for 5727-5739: 0.95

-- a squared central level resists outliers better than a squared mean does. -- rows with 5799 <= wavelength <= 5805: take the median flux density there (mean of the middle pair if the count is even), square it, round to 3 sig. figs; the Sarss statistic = 450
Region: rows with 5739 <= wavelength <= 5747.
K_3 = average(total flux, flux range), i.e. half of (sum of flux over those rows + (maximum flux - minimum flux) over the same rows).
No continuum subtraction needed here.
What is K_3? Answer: 47.5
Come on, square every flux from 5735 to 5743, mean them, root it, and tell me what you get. 23.5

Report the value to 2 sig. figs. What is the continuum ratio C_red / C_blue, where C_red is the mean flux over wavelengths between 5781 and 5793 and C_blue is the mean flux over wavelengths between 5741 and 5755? 0.92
